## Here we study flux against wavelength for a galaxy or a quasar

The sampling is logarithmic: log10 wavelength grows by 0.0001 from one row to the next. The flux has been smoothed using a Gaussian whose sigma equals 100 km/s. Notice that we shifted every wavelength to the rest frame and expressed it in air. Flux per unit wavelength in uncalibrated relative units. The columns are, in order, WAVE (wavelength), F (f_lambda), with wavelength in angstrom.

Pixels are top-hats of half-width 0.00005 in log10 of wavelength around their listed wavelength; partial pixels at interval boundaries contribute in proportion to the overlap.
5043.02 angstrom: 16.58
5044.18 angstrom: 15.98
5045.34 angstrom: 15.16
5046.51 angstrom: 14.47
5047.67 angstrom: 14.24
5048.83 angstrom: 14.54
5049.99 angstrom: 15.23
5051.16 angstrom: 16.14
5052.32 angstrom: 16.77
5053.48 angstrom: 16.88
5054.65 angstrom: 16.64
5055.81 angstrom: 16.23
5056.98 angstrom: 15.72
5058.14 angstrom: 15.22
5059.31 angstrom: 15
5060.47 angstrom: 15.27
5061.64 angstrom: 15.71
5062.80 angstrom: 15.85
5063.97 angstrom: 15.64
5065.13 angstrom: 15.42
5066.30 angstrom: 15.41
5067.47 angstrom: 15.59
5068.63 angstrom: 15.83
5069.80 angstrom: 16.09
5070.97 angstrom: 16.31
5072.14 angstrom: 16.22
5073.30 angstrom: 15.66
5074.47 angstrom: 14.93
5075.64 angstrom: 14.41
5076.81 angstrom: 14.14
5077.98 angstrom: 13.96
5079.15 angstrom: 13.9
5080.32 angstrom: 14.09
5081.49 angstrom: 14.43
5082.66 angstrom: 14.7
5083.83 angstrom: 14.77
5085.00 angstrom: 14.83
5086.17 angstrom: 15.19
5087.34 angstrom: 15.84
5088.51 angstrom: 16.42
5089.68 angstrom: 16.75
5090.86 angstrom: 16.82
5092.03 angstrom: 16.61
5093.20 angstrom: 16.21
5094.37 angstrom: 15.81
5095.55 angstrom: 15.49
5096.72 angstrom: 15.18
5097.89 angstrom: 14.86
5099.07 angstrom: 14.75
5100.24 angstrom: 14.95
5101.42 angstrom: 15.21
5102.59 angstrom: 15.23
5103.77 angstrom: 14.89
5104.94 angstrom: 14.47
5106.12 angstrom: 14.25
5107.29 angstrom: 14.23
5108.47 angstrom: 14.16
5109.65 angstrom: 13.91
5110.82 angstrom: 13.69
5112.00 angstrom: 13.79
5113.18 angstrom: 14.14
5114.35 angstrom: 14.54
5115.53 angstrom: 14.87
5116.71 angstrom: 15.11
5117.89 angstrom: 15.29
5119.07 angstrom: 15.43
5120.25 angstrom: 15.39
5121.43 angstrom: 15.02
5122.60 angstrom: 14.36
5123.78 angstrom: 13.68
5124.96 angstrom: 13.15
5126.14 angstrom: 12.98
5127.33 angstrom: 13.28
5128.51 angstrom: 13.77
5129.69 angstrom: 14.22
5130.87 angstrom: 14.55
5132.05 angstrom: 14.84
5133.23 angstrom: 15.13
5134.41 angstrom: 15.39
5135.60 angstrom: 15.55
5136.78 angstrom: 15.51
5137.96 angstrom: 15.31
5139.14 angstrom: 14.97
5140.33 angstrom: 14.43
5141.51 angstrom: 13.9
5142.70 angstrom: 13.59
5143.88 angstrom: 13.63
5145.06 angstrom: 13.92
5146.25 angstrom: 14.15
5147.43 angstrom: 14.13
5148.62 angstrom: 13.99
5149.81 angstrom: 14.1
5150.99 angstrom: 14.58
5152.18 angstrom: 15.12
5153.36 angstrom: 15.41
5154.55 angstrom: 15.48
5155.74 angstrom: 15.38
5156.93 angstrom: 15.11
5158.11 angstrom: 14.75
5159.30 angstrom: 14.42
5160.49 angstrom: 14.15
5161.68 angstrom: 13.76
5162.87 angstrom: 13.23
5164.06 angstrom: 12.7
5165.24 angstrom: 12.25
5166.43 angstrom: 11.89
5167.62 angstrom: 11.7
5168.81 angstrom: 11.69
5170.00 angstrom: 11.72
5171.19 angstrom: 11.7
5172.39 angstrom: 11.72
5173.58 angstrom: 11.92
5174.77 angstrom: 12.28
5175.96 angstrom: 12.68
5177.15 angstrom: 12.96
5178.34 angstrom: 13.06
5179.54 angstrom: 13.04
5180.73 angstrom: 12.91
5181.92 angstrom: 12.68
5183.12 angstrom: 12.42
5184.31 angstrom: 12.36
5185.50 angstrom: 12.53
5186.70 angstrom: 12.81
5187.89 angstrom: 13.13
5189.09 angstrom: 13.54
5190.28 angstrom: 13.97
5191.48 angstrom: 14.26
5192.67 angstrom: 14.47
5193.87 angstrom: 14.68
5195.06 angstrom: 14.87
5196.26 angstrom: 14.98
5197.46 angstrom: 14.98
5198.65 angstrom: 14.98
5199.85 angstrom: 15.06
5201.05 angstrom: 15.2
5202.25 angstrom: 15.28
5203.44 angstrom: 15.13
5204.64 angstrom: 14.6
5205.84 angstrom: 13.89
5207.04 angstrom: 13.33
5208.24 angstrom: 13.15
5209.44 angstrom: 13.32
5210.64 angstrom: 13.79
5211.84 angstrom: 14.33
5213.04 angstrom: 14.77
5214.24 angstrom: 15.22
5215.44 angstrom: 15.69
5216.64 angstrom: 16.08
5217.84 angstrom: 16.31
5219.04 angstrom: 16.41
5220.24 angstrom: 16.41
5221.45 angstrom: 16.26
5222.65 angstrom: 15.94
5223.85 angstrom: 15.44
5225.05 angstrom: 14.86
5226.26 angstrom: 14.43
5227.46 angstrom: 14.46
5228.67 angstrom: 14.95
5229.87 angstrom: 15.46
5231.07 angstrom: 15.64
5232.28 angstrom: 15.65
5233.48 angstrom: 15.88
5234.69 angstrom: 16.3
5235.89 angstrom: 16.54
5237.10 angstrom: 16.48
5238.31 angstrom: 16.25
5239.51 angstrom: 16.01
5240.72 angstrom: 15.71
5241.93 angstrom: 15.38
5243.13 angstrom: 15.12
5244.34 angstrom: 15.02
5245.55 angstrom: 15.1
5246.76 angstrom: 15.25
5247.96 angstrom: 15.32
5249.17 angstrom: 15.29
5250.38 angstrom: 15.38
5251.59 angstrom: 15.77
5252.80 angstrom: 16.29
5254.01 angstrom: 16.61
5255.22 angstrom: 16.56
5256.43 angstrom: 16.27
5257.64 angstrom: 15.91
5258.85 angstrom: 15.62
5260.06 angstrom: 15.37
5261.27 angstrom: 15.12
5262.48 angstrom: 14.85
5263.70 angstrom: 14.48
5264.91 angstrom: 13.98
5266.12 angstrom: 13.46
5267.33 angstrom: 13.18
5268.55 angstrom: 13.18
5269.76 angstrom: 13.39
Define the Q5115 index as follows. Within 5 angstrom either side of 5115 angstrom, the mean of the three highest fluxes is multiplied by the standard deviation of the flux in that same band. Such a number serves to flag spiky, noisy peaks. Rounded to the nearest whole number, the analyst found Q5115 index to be 10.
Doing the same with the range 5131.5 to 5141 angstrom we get 6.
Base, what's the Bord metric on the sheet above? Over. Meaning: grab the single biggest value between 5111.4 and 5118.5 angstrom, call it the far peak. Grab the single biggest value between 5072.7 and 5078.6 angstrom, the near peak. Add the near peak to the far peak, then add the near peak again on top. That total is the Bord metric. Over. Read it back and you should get 46.6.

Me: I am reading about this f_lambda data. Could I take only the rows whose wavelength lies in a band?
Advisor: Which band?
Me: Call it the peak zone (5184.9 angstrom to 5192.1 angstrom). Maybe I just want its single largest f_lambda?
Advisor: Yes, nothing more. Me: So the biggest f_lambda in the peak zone 14.26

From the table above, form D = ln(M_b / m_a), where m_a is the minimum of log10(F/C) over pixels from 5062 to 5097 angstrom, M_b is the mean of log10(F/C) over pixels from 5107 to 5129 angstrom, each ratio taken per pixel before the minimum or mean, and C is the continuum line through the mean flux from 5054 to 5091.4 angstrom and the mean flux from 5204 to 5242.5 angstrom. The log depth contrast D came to -0.29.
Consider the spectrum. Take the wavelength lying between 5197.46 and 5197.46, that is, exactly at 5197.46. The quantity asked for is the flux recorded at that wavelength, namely 14.98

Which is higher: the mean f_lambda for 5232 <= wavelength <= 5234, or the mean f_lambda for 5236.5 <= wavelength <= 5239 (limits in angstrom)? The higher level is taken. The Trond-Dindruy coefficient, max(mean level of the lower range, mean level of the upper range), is 16.4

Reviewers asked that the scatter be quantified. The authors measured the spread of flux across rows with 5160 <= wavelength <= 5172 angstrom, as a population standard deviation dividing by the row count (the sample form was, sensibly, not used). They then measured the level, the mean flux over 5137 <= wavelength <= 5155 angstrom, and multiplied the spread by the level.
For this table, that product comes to 13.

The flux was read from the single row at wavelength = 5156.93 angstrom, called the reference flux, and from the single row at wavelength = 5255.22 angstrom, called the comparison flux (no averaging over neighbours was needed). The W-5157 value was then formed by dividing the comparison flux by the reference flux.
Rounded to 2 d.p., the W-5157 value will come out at 1.10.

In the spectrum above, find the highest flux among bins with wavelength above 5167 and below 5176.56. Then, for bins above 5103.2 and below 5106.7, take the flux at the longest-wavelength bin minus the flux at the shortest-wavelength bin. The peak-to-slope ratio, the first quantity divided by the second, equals -20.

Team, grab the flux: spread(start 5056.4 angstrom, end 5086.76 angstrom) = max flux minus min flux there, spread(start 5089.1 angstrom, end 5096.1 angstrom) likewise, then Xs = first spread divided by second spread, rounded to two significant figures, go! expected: 1.8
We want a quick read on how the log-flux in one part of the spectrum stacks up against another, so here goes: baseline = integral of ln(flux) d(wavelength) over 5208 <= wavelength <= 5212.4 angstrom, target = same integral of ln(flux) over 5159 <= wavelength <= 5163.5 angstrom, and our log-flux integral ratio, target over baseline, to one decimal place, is 1.0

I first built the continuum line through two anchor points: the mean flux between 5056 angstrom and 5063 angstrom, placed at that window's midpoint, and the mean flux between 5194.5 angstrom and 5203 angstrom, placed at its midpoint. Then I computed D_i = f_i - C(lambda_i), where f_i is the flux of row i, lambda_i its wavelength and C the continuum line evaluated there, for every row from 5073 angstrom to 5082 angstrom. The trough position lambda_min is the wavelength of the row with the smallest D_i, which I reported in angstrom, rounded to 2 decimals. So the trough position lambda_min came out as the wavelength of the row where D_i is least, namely 5079.15 angstrom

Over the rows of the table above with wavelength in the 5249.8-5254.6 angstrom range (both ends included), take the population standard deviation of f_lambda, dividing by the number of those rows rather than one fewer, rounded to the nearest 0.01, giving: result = 0.47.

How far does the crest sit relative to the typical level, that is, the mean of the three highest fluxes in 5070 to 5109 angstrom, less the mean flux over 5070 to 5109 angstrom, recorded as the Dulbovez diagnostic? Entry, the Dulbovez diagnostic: 1.6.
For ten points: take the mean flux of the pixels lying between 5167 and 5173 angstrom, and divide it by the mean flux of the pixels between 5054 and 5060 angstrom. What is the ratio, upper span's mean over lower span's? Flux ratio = 0.74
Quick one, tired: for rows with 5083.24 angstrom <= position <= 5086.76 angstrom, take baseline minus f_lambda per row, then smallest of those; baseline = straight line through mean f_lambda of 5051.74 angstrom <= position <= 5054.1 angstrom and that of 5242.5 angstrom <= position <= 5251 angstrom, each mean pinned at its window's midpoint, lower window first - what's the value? 1.4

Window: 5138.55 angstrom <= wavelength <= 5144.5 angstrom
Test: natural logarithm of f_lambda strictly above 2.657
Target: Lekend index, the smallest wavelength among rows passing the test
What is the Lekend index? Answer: 5139.14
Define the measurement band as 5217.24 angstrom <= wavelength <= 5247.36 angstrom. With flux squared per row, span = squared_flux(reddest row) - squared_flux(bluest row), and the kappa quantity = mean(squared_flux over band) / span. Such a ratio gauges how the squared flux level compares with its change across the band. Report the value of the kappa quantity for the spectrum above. -7.3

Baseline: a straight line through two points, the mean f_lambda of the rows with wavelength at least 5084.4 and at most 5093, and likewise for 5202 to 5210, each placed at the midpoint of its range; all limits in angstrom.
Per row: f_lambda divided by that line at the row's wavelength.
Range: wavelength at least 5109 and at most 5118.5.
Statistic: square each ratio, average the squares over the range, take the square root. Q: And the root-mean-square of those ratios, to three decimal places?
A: 0.923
